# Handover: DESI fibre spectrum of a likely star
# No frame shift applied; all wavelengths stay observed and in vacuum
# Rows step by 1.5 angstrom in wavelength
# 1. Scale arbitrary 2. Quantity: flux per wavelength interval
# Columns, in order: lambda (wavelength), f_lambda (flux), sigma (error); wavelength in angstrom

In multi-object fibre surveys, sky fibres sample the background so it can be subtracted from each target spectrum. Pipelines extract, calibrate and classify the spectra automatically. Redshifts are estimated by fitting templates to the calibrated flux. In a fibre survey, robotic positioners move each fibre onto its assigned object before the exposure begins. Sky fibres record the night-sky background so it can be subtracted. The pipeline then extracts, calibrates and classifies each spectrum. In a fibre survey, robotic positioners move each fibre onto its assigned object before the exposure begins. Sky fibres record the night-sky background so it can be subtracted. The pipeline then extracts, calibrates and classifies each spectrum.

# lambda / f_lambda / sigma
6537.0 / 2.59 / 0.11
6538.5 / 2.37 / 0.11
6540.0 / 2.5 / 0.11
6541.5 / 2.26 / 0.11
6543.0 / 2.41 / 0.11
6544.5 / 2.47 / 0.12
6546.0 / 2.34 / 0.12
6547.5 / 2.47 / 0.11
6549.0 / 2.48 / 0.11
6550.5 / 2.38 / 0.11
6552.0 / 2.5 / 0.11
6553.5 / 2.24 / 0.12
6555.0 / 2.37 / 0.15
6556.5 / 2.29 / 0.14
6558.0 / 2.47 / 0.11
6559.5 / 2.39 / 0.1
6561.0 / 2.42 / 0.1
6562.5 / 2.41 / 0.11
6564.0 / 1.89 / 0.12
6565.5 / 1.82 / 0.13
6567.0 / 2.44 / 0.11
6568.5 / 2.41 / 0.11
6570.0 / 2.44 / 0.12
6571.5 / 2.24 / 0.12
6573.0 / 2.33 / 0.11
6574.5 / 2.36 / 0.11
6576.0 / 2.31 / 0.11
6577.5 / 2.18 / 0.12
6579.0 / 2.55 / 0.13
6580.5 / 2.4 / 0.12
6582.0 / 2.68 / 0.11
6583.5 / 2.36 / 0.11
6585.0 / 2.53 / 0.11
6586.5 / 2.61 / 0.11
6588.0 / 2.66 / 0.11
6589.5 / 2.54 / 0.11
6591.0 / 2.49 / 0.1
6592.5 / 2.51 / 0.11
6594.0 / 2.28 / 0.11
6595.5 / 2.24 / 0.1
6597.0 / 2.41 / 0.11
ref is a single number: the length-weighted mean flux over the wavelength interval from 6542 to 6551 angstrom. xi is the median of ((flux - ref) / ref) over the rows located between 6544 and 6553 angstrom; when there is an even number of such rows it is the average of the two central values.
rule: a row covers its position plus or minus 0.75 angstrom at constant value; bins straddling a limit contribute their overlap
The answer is 0.020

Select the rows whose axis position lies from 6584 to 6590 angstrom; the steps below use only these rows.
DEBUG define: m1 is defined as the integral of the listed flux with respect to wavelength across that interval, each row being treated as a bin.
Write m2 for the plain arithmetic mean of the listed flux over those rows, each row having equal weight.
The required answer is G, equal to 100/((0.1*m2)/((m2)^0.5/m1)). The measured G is 40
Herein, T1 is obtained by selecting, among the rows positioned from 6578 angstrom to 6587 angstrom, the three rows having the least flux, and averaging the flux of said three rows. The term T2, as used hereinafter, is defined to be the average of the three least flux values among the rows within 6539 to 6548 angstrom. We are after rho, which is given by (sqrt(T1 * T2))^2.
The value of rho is 5.7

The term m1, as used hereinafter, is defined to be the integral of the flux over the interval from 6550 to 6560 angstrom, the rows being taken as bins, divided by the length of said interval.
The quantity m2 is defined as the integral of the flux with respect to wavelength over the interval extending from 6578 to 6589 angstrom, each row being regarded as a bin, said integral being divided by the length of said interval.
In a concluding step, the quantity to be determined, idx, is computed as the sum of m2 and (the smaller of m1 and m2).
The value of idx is 4.91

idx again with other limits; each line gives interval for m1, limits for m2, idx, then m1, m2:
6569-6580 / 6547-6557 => 4.74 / 2.35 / 2.39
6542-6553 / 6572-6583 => 4.79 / 2.43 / 2.40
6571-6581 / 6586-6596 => 4.82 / 2.34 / 2.48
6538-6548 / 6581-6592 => 4.95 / 2.40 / 2.55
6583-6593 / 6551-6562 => 4.77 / 2.53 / 2.38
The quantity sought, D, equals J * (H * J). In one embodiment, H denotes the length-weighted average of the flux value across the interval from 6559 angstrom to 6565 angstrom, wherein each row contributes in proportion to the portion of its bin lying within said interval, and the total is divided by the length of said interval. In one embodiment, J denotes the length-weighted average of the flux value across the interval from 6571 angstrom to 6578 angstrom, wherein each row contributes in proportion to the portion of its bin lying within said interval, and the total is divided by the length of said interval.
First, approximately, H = 2.25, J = 2.29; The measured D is 11.8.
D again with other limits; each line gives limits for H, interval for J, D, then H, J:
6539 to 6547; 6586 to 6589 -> 16.6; 2.40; 2.63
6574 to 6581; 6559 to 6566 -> 11.3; 2.36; 2.19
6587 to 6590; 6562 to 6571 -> 13.0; 2.61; 2.23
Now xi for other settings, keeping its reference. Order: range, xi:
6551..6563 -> -0.009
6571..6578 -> -0.046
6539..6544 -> -0.005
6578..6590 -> 0.051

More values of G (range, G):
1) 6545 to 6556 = 25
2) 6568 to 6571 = 89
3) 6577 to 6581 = 68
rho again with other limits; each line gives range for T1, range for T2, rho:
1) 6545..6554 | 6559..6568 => 4.7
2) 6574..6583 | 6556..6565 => 5.0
